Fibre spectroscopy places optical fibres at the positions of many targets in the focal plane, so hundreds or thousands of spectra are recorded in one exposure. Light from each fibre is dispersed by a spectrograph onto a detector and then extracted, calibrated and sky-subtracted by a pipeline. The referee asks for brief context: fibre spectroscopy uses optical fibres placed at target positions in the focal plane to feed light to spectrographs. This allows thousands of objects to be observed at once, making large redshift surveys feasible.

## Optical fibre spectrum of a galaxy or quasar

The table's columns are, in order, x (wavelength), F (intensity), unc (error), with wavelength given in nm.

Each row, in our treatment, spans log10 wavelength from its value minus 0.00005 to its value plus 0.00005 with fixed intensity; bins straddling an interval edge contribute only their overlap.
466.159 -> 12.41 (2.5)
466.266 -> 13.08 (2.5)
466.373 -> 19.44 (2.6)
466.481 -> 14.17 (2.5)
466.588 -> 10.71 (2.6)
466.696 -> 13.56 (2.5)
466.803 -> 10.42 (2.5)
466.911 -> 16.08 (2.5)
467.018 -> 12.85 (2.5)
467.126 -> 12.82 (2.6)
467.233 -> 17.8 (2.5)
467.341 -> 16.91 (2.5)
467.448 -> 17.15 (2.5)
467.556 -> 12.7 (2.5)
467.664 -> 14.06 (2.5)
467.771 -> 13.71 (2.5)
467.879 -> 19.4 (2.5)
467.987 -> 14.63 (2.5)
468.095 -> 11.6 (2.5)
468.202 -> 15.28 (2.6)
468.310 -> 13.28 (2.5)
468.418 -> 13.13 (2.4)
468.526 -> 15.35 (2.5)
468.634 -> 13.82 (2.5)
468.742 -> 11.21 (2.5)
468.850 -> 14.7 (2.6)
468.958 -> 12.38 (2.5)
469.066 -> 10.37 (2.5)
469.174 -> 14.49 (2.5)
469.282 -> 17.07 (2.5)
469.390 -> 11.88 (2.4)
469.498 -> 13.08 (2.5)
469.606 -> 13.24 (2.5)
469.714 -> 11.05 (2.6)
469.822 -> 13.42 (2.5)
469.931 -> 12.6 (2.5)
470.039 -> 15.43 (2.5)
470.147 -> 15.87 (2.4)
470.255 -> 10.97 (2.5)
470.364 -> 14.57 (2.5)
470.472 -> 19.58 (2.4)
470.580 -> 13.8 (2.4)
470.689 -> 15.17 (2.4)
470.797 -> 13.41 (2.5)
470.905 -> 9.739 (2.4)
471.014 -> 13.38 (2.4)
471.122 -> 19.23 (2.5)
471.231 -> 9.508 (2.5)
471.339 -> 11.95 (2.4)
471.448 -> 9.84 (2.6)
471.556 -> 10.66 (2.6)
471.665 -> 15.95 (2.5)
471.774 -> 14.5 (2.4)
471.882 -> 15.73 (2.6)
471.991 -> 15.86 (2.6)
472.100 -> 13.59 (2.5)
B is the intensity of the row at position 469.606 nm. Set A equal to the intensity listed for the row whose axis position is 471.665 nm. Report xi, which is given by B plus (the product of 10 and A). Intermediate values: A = 15.95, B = 13.24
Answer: 173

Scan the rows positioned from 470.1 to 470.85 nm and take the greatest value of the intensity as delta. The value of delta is 19.58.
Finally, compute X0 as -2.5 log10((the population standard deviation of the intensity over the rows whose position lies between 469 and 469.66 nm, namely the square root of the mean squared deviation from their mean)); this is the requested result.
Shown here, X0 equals -0.80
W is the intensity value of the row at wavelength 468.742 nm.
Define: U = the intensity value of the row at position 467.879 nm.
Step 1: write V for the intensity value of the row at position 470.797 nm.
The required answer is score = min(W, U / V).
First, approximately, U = 19.4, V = 13.41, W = 11.21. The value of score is 1.4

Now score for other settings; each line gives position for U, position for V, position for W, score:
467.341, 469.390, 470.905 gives 1.4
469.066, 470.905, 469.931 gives 1.1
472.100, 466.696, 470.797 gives 1.0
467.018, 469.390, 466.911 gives 1.1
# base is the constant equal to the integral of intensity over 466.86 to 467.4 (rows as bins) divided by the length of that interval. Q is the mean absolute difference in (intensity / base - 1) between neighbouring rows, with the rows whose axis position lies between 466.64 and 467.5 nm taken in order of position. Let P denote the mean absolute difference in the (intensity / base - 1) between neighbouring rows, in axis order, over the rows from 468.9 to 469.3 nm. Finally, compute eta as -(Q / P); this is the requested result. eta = -0.9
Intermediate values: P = 0.19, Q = 0.17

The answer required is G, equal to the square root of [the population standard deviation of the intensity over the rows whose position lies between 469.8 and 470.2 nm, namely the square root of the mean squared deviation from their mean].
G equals 1.17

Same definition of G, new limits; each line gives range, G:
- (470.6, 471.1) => 1.41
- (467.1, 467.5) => 1.40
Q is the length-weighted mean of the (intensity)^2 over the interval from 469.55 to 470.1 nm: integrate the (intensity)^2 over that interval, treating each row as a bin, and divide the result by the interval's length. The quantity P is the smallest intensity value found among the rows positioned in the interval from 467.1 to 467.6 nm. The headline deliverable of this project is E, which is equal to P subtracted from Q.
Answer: 163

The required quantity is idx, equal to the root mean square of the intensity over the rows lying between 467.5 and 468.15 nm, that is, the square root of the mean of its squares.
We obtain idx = 14.6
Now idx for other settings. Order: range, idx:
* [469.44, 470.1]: 13.2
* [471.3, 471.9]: 13.3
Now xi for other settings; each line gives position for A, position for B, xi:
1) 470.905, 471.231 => 107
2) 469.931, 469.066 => 136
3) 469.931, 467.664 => 140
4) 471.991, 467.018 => 171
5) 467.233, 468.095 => 190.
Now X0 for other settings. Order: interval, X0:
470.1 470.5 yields -1.22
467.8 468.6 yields -0.90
